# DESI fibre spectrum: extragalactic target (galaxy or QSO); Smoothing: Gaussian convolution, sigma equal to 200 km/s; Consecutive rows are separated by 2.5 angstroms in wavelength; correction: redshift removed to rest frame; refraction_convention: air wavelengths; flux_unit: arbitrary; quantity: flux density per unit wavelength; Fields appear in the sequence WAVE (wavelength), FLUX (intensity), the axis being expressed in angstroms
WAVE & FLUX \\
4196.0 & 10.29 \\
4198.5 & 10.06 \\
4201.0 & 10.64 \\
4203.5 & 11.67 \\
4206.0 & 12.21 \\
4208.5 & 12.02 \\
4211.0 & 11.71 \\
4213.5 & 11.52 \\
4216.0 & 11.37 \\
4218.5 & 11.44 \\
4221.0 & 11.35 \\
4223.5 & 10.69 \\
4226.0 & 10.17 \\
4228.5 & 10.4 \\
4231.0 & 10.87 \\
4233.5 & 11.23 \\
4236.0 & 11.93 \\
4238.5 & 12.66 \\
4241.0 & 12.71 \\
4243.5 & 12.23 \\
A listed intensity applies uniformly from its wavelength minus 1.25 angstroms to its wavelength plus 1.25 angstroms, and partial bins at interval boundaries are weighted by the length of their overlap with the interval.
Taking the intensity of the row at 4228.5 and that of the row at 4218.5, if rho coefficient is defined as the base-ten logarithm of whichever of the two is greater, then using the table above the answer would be 1.058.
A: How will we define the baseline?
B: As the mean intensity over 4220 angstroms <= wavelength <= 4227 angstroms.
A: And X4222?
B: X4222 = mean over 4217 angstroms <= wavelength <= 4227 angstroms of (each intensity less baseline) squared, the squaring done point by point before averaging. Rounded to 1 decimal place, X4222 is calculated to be 0.3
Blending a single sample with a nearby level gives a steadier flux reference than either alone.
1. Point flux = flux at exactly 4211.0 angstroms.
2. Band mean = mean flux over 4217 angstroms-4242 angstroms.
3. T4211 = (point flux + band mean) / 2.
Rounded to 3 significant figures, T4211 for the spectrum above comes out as 11.5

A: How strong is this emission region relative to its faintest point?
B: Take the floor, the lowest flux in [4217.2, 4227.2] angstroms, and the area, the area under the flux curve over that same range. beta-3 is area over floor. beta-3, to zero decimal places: 11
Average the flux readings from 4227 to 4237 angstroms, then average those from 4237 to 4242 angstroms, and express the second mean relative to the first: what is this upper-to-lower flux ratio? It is 1.14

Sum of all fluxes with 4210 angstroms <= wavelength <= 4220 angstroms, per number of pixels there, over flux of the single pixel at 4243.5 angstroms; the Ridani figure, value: 0.94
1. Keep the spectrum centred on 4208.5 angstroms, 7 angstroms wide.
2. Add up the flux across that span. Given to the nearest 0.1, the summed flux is 35.9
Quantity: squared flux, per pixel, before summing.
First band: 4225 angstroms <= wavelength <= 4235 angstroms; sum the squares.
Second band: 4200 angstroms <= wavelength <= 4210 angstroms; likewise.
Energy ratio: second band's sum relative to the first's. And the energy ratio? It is 1.19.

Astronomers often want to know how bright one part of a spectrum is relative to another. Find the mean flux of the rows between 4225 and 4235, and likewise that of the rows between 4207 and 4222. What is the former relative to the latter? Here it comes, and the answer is 0.92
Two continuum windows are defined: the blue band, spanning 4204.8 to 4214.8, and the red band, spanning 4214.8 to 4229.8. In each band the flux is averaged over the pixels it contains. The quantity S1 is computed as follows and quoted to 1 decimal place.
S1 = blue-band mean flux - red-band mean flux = 1.0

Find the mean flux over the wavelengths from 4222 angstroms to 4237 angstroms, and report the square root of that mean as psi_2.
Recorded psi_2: 3.30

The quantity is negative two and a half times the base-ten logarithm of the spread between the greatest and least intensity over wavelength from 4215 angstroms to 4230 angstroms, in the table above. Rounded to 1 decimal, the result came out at -0.3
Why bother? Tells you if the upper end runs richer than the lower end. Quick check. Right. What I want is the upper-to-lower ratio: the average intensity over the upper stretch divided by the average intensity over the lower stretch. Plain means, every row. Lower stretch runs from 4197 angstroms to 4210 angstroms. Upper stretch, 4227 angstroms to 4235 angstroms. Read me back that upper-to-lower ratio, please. 0.96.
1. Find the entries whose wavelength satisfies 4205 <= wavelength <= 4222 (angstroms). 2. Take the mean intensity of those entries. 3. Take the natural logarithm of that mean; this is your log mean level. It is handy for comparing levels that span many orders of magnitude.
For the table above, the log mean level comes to 2.46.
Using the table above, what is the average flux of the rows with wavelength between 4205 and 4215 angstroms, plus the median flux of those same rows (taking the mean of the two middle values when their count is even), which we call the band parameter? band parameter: 23.7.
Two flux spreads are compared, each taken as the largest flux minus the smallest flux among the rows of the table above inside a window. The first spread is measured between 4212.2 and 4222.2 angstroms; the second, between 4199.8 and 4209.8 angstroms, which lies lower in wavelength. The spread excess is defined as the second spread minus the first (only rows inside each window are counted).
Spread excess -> 1.4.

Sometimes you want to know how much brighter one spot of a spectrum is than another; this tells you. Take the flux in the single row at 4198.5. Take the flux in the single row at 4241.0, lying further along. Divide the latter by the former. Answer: 1.26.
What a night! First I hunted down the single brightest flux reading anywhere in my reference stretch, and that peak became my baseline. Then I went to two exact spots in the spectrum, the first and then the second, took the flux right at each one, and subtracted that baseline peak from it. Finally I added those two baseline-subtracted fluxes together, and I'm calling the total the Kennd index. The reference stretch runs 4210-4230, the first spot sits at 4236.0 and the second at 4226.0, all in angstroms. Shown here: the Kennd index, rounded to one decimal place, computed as -1.3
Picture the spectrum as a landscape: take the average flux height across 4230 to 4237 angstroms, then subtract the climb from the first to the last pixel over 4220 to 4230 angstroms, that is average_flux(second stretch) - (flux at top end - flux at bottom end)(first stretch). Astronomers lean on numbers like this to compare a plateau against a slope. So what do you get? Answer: 12.3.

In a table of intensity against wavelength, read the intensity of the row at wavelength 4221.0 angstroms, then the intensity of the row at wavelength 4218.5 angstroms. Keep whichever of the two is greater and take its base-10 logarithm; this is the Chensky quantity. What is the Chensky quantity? 1.058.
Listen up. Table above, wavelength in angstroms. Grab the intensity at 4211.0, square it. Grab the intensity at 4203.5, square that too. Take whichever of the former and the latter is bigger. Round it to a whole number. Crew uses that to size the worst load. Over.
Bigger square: 137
